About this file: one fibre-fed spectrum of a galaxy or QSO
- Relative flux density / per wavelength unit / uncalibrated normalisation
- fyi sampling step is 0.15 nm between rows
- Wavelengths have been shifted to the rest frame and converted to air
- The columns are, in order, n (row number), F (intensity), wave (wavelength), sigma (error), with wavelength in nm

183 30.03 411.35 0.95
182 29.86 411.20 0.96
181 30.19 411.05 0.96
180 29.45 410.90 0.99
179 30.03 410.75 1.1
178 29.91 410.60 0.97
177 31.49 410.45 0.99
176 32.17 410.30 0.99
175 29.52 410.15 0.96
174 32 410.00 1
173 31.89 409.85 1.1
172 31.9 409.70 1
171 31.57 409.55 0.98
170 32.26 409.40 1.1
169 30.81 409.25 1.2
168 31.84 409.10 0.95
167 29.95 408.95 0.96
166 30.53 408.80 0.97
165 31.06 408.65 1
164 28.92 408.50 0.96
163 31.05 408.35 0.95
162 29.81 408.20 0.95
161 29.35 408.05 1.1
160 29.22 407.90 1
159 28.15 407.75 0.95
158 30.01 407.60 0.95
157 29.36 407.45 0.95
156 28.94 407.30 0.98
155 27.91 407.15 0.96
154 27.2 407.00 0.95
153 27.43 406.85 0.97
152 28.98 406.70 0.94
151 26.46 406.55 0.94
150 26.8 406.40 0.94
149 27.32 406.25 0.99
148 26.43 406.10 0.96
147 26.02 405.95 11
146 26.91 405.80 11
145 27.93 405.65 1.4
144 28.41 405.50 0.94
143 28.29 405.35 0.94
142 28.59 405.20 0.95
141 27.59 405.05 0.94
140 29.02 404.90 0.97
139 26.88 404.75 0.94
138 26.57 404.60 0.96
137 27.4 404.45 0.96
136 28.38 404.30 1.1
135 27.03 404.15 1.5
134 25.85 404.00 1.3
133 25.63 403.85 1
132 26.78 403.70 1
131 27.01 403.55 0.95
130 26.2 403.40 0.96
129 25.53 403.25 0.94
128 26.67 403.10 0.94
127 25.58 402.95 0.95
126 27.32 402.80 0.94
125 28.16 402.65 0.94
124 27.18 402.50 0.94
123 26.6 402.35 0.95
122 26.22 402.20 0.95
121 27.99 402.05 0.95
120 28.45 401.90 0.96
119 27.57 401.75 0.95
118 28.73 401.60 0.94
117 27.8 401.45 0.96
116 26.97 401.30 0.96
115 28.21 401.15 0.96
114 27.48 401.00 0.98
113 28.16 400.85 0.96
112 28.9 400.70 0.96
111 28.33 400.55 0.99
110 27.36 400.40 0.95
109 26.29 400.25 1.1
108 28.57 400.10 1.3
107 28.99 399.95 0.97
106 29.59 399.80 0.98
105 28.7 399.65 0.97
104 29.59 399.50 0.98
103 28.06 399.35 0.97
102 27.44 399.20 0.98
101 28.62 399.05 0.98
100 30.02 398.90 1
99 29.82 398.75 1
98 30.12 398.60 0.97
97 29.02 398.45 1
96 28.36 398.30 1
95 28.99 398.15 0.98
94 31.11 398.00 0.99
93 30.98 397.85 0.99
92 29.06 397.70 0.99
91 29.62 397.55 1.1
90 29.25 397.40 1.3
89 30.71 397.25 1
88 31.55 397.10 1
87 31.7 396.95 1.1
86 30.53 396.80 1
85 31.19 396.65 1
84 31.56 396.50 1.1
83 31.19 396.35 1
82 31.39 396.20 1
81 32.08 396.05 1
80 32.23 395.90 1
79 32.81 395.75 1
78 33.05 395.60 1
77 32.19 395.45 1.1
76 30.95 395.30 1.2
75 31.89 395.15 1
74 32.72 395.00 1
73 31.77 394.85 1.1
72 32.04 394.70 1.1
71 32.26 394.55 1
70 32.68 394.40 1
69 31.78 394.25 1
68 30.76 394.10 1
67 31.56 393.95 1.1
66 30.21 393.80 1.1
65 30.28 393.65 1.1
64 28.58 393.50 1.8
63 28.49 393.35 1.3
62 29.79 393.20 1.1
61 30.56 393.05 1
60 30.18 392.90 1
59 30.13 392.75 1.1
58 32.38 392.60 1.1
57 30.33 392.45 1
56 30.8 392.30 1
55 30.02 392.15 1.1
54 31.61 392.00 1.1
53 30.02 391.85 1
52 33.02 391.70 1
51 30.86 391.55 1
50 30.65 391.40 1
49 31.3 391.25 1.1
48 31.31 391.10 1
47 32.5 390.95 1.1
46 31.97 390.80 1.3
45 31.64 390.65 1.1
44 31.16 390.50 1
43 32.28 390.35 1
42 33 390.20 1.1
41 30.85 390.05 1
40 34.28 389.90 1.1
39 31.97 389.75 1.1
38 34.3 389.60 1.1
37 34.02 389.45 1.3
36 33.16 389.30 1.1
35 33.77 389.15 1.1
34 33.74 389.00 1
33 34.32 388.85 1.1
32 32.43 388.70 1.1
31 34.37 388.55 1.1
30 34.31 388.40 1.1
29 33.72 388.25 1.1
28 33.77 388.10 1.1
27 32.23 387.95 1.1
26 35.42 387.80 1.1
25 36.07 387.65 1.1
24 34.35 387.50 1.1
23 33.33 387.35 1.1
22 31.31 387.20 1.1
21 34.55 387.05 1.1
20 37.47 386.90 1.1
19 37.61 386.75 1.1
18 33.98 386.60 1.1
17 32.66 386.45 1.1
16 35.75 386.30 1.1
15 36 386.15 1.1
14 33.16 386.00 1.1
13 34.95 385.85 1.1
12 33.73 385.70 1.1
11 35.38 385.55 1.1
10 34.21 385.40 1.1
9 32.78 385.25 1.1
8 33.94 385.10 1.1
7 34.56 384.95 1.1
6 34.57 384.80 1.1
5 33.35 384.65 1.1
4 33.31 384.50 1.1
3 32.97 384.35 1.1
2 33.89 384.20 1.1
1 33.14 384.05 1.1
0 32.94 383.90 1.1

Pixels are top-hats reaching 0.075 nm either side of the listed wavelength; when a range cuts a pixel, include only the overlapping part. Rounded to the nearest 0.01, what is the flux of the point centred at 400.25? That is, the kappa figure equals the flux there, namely 26.29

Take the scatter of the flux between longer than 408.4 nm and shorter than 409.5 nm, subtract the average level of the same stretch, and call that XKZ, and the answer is -30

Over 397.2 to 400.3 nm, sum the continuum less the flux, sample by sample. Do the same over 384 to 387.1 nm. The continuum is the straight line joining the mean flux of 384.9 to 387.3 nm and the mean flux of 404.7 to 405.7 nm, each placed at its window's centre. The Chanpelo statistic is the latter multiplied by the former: 142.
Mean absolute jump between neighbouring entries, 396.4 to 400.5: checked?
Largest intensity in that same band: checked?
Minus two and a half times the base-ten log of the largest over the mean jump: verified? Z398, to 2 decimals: -3.86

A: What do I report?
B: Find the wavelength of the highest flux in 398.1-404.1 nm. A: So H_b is 398.60 nm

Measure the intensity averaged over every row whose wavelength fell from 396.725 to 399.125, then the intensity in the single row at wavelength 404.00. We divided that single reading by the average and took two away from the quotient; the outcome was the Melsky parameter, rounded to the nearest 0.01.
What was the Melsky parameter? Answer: -1.14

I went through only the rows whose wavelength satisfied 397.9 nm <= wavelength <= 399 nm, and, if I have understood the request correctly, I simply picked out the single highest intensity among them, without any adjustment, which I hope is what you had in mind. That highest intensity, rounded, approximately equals 31.11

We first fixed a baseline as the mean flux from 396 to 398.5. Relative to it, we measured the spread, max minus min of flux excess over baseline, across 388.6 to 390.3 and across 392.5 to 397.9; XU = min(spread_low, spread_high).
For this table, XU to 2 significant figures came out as 3.5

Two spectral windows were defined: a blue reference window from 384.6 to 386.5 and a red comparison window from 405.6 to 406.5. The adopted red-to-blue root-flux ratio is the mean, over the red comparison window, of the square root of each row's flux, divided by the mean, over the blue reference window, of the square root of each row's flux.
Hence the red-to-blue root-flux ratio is 0.89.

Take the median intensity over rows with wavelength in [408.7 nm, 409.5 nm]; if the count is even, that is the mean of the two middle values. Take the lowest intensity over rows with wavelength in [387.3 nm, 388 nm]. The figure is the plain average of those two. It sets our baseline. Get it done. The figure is 32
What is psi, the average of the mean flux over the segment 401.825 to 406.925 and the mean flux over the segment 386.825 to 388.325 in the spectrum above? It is 30.7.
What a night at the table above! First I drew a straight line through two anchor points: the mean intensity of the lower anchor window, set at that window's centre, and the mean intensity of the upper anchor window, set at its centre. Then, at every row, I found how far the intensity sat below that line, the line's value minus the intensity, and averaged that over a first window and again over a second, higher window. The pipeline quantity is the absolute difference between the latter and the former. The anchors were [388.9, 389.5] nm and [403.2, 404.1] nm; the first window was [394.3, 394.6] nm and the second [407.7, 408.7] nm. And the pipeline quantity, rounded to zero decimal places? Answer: 4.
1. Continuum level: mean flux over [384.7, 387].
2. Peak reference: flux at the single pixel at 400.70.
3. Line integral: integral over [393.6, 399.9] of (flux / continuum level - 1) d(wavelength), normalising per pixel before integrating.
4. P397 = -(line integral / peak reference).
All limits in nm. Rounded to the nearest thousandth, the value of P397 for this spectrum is 0.025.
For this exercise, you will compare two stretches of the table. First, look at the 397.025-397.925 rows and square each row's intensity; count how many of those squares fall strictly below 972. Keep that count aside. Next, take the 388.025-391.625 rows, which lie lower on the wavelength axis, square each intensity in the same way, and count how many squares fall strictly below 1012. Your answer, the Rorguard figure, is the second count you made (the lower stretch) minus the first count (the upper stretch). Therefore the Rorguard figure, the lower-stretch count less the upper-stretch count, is 2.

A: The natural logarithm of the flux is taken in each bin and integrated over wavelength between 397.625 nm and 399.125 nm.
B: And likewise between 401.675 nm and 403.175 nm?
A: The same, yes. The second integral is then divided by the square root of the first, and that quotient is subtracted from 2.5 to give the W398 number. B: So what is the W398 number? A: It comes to 0.303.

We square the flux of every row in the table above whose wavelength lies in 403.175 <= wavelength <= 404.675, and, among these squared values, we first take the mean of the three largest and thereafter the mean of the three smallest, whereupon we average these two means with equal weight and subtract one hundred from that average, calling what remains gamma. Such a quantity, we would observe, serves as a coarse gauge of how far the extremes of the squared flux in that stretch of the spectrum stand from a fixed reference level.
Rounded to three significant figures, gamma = 611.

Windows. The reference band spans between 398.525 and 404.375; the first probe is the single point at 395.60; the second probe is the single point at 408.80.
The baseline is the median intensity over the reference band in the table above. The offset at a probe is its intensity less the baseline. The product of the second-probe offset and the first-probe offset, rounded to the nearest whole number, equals 14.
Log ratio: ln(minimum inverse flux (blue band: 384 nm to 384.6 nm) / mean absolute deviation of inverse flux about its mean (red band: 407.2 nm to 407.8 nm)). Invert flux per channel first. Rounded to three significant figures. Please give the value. 3.78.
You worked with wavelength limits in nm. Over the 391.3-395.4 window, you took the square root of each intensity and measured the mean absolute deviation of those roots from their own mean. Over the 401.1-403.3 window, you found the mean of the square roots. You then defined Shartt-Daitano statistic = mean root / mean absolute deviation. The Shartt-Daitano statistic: 61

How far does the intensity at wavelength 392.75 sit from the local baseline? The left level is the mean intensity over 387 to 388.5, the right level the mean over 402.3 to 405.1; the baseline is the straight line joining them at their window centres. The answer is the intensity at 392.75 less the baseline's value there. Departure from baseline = -1.6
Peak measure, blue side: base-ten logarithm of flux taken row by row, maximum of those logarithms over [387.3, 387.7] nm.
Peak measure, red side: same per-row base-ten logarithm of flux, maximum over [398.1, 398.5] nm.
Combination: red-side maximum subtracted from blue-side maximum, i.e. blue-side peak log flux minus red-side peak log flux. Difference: 0.094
